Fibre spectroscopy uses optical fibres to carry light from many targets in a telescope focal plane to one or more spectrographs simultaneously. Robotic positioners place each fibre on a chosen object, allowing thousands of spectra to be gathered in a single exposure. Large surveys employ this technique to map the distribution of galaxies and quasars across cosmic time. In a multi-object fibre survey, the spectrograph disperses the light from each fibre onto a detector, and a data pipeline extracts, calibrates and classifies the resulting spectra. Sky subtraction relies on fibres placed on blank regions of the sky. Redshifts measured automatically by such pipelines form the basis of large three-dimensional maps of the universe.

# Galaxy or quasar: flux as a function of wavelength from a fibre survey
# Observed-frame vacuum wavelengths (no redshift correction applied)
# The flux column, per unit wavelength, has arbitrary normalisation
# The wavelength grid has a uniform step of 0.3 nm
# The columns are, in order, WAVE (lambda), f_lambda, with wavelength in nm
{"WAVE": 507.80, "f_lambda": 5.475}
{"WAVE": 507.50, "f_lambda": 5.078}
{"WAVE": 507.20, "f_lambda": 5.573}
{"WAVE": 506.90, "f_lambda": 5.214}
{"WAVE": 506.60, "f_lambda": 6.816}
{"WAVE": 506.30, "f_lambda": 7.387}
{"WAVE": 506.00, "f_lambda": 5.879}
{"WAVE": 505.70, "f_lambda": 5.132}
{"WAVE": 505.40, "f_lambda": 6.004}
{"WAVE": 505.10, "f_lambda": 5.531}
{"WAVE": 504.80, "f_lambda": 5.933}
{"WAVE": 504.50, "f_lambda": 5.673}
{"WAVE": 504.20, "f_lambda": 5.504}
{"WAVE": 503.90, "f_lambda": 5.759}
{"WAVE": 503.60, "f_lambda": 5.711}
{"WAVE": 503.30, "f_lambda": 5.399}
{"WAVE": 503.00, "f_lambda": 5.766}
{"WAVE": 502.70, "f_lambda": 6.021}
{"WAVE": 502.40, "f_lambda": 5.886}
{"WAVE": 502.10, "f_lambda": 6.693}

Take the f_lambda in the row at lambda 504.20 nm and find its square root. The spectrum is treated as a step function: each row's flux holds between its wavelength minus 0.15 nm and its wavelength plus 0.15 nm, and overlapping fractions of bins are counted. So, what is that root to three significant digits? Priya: 2.35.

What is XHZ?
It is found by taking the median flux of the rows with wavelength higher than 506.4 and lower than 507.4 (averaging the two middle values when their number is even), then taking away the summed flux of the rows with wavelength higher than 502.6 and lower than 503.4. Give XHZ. -11.6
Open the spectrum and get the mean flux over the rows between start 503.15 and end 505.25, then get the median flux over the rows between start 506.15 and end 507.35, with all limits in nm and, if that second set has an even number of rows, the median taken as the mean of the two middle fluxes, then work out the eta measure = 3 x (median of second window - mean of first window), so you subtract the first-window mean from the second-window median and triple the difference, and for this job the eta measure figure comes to 1.7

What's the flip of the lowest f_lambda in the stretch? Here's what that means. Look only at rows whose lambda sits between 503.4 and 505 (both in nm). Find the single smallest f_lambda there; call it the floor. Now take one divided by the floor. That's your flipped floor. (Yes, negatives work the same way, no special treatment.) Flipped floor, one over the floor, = 0.182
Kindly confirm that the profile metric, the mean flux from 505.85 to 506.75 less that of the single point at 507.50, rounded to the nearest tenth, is 1.6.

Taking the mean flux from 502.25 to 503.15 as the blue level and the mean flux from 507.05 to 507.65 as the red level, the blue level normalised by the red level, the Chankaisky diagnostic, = 1.11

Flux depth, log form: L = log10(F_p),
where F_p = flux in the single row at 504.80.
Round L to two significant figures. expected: 0.77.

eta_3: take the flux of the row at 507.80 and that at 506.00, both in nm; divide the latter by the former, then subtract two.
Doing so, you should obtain -0.93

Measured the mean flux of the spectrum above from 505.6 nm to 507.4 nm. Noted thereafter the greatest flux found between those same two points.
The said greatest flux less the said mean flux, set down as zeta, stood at 1.39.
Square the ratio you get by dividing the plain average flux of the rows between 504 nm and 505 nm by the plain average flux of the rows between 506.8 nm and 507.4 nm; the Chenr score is 1.12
